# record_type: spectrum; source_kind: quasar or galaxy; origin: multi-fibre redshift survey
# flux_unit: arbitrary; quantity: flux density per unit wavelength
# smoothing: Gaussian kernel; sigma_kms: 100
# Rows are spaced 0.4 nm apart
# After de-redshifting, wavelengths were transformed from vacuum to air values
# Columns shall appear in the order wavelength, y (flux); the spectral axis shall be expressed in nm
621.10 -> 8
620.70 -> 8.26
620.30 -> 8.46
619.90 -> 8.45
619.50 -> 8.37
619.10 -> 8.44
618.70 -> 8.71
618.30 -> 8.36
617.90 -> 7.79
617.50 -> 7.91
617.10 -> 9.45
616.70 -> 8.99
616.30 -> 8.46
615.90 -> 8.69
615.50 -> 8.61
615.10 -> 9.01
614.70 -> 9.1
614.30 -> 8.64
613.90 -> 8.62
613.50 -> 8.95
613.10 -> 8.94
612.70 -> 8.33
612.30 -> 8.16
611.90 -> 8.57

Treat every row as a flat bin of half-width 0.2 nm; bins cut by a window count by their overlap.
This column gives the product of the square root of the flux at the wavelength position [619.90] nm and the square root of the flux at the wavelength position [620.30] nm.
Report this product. 8.45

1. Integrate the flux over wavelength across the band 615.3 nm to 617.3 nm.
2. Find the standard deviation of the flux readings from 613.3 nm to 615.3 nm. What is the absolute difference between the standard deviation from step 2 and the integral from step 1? 17.5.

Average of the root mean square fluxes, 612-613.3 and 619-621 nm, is 8.44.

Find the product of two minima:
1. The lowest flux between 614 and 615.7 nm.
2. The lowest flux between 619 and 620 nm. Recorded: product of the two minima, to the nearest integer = 72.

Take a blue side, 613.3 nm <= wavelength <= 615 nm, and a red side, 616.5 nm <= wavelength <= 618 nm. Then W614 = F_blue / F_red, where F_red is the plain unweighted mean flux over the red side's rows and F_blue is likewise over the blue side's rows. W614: 1.03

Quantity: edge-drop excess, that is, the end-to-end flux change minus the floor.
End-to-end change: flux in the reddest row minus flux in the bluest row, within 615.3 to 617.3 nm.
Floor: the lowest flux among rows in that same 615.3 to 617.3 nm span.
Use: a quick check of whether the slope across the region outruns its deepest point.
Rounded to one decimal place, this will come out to -7.6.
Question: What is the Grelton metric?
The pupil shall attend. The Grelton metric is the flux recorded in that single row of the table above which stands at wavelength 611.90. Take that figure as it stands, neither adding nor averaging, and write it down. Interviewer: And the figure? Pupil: 8.57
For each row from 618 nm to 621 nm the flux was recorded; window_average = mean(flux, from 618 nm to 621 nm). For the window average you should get 8.4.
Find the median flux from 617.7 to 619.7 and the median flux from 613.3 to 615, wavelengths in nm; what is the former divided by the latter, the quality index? 0.95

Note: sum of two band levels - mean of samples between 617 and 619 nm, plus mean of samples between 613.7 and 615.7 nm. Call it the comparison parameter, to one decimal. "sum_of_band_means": 17.2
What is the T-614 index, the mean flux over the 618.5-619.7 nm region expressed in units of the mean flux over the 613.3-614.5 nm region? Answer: 0.97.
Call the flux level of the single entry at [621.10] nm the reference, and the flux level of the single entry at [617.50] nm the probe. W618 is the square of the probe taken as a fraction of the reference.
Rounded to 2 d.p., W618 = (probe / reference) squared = 0.98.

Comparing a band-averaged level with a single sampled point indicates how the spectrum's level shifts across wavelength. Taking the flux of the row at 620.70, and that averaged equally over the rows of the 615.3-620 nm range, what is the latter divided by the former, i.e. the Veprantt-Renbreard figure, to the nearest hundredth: 1.03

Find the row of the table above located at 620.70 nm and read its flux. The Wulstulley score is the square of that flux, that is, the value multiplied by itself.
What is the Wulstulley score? 68.2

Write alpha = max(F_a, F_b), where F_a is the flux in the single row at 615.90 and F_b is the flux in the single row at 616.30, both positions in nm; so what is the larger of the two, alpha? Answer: 8.7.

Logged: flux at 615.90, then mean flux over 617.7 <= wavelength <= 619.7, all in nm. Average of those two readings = 8.51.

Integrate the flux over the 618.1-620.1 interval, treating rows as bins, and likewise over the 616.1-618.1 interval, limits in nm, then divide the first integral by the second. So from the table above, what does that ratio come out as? 0.99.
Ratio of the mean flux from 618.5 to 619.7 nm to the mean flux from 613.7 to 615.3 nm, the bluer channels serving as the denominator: 0.962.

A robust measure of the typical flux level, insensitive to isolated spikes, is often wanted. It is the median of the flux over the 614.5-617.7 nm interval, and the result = 8.84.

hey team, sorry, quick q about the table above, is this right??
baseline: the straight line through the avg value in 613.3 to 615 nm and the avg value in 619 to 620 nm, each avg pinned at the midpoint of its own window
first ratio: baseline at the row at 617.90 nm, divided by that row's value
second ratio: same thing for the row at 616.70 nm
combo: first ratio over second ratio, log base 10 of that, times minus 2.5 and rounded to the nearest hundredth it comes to -0.14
